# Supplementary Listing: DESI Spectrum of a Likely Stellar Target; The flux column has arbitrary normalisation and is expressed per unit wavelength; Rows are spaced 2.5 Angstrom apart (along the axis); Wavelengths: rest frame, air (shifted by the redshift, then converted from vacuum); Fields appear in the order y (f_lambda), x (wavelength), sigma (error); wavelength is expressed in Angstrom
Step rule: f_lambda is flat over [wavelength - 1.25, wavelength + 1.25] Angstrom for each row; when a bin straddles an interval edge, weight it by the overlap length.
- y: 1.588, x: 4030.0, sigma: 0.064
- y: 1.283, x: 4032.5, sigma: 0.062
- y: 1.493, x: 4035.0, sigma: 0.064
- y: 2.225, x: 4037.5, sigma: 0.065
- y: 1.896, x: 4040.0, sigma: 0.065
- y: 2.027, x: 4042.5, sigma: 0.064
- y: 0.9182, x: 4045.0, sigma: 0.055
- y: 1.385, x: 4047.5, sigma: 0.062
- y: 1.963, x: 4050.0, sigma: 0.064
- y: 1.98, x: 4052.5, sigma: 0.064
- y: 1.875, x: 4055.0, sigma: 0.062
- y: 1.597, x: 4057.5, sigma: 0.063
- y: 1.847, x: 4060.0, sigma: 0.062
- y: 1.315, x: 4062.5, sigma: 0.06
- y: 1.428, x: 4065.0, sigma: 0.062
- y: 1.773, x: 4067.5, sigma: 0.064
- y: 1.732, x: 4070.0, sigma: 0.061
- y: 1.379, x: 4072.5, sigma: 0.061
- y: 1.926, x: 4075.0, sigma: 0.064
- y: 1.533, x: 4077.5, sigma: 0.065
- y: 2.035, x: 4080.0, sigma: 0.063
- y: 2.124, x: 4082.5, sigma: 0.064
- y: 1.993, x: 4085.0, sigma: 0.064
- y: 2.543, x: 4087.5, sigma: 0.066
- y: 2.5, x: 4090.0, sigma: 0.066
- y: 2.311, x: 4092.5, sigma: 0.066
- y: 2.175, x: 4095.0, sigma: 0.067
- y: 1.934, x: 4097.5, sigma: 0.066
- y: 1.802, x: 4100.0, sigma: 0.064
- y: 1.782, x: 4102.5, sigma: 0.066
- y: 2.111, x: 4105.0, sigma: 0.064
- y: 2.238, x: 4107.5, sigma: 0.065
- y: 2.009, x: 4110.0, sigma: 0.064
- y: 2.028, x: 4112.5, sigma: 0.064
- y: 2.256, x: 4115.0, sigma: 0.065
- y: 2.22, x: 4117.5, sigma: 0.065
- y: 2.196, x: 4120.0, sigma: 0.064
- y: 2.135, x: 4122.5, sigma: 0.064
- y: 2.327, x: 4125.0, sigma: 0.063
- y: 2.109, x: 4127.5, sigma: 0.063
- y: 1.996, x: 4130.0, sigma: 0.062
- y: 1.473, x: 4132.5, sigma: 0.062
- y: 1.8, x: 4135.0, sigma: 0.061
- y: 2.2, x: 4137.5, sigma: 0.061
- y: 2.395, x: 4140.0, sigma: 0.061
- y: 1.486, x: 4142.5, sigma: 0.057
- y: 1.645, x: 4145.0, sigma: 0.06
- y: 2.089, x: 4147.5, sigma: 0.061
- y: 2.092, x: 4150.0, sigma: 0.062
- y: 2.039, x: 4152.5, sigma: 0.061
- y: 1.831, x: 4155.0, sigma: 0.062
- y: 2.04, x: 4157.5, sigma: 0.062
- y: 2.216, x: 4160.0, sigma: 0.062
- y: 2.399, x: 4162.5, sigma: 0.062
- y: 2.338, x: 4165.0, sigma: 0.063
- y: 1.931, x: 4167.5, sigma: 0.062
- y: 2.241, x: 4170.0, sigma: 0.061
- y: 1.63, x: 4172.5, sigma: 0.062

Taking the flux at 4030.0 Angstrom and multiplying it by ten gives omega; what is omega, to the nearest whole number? 16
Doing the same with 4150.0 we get 21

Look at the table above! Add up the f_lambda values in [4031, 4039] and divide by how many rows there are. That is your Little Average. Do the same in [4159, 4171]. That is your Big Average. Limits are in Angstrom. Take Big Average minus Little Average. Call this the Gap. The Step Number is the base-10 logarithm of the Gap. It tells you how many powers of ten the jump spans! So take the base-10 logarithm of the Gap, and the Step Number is -0.3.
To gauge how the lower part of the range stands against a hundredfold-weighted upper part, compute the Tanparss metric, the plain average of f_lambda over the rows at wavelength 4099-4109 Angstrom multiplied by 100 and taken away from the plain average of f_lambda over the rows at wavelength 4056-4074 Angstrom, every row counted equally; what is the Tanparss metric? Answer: -197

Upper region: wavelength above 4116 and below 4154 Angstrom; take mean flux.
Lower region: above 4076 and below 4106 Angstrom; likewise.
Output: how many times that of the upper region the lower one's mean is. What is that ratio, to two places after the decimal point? 1.03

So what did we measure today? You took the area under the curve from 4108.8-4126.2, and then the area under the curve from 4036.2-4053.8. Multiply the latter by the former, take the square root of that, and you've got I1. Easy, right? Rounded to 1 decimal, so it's 34.3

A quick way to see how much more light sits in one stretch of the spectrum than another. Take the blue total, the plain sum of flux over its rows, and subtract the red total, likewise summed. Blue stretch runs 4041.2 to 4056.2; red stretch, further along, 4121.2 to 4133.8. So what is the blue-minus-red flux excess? 0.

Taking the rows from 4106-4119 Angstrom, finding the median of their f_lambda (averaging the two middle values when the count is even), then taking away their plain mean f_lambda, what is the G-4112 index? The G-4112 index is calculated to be 0.07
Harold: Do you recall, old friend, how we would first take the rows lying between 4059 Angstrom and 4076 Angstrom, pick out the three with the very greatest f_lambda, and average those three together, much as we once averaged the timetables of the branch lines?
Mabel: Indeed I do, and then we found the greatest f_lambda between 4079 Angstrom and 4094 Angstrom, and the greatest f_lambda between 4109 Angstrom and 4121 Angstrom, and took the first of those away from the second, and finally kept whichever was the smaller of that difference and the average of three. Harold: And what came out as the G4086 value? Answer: -0.29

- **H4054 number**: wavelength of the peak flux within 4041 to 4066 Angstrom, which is 4042.5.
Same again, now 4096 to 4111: 4107.5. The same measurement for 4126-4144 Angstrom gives 4140.0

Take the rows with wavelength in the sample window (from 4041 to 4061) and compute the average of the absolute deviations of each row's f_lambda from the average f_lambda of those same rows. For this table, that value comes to 0.30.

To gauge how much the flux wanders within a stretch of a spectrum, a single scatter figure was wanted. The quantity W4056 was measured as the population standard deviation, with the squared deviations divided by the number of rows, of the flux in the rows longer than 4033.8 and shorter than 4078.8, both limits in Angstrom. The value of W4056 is 0.32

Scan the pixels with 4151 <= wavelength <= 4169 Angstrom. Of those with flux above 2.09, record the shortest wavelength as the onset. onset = 4160.0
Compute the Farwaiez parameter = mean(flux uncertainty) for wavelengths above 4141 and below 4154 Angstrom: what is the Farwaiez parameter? 0.060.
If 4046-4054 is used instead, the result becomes 0.063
